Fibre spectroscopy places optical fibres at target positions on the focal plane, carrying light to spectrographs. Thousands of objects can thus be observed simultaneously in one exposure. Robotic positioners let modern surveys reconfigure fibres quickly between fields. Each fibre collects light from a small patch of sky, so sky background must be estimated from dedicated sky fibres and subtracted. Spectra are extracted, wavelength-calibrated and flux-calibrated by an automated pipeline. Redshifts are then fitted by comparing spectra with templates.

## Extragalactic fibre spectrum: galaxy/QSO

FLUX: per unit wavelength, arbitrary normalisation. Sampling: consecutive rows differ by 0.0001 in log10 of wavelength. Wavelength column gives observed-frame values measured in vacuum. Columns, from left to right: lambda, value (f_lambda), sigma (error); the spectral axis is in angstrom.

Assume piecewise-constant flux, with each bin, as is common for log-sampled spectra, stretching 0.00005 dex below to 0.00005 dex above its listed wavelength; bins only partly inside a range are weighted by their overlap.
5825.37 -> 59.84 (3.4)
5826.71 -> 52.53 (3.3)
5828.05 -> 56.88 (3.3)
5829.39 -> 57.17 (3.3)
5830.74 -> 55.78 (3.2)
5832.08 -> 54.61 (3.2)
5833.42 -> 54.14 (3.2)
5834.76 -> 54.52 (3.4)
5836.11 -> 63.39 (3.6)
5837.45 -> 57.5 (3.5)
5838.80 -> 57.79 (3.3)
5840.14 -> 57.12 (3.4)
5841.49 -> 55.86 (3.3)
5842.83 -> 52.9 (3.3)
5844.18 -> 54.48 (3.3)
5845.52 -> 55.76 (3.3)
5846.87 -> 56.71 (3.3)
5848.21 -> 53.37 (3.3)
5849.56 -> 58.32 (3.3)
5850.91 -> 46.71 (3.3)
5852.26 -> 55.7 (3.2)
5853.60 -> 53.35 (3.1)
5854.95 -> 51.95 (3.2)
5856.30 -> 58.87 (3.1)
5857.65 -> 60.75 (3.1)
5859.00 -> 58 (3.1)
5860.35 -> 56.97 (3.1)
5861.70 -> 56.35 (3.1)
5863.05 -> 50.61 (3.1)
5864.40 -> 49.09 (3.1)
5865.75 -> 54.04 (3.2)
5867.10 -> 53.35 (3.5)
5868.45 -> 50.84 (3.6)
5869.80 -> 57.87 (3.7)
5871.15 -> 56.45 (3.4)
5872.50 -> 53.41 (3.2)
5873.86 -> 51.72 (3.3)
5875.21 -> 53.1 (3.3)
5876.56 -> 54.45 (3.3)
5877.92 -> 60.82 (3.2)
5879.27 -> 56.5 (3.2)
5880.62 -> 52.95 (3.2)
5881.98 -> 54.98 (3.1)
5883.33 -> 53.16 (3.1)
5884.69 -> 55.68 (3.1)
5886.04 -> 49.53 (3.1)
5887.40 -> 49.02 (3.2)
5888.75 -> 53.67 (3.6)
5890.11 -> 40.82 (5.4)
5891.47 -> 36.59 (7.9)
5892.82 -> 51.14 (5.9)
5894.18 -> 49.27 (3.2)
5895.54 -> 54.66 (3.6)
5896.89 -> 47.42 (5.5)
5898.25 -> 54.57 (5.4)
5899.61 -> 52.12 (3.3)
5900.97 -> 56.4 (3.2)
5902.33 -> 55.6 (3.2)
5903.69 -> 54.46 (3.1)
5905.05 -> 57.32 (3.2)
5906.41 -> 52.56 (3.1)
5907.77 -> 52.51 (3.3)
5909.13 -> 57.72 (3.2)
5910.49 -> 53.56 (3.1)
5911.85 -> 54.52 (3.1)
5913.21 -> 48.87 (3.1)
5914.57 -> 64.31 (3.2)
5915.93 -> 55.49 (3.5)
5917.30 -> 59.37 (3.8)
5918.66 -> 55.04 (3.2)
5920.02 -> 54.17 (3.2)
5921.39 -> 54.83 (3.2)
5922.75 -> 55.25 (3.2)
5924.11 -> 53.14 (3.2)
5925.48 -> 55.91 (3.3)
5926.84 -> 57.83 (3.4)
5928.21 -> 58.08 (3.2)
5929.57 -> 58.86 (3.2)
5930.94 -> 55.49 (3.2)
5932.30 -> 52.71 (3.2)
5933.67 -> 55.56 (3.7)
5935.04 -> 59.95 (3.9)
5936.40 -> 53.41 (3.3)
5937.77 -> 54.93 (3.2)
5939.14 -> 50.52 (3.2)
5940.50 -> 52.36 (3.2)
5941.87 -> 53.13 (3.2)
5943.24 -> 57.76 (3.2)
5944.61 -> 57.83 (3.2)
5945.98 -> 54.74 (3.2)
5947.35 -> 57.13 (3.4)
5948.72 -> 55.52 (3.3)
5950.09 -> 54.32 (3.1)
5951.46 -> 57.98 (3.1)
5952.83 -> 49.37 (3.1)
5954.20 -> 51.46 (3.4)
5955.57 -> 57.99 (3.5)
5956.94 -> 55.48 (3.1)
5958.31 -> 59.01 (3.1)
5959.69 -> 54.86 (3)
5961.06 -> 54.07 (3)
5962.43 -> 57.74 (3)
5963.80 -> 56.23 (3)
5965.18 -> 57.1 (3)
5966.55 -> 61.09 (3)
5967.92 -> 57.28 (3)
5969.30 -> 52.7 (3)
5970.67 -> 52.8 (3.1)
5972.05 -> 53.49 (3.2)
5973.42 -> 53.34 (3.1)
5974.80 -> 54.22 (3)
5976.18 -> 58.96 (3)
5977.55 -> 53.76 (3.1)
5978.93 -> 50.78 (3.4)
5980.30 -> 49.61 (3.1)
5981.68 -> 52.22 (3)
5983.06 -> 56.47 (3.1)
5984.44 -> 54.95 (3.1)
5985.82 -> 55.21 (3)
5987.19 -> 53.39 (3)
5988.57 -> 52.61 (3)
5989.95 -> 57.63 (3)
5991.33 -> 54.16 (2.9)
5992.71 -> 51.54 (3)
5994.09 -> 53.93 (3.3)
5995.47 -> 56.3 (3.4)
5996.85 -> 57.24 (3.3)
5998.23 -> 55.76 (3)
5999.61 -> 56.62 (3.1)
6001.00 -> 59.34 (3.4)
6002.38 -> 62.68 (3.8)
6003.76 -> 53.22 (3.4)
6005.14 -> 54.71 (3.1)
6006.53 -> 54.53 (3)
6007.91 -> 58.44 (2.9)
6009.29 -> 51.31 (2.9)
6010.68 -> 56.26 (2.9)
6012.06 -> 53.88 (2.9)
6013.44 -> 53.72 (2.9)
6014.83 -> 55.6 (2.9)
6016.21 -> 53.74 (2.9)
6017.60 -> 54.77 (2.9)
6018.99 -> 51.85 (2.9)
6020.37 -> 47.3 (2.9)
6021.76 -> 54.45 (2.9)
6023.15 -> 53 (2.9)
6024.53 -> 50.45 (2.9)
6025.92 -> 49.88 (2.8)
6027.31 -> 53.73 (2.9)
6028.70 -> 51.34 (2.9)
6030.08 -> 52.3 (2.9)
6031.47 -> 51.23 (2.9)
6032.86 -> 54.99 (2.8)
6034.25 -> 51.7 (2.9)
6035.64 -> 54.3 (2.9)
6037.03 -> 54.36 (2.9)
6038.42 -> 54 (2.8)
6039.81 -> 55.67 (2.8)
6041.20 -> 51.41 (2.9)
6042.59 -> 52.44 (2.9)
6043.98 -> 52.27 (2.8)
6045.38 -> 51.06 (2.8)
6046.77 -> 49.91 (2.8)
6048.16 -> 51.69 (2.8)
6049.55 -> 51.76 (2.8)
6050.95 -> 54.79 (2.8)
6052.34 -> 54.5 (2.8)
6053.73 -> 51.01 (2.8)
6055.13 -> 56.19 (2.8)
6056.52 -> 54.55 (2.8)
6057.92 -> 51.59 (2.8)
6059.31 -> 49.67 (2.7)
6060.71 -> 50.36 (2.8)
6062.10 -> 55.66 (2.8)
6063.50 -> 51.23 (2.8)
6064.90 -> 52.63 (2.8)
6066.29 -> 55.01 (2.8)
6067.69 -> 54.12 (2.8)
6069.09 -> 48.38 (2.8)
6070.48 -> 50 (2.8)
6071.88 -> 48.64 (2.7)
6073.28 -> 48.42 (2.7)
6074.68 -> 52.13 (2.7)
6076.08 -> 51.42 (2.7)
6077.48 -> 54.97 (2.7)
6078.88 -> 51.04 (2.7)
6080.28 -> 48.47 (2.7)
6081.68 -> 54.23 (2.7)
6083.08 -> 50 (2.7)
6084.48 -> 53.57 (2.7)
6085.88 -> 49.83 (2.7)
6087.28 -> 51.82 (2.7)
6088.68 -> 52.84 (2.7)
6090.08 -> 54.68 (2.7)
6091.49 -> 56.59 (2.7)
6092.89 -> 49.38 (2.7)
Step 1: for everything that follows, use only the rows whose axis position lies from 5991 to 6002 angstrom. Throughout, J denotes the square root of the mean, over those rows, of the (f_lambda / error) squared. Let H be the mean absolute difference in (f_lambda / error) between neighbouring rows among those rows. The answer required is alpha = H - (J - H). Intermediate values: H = 0.82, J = 17.6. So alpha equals -15.9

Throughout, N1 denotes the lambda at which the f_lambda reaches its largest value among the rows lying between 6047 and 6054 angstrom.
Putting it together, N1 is 6050.95 angstrom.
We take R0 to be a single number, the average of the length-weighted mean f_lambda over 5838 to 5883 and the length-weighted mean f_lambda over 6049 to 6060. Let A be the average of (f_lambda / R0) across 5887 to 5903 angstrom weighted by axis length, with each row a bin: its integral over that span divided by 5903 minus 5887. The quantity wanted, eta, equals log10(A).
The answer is -0.032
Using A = 0.93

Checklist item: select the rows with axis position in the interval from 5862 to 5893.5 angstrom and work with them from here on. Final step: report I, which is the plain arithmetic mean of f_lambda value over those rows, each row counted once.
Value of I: 52.2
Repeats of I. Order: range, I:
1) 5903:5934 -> 55.5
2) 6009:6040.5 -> 53.0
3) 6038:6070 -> 52.6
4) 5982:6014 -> 55.4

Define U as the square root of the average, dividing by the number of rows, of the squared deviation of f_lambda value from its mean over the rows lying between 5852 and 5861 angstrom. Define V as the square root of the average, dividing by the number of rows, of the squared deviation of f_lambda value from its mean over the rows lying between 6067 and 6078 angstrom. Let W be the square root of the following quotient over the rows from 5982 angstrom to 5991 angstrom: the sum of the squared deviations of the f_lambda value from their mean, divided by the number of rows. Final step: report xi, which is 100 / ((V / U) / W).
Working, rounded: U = 2.9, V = 2.4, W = 1.7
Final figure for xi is 201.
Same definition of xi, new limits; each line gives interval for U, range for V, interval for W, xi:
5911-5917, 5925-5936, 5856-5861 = 354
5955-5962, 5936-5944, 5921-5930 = 161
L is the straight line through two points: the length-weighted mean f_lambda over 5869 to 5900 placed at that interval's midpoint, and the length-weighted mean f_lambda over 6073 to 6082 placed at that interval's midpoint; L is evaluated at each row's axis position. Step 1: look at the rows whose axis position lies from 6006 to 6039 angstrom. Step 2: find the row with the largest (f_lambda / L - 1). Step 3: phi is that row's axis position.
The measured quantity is 6007.91 angstrom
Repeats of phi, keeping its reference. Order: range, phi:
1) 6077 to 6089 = 6077.48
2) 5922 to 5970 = 5966.55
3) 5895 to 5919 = 5914.57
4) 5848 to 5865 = 5857.65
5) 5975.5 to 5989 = 5976.18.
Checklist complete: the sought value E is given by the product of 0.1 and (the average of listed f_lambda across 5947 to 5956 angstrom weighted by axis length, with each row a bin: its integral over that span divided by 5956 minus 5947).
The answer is 5.5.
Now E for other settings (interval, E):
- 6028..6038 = 5.3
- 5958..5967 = 5.7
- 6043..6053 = 5.2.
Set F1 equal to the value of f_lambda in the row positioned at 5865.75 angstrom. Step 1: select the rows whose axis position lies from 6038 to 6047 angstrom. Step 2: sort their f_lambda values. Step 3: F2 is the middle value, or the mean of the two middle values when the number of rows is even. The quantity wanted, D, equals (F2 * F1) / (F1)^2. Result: 0.967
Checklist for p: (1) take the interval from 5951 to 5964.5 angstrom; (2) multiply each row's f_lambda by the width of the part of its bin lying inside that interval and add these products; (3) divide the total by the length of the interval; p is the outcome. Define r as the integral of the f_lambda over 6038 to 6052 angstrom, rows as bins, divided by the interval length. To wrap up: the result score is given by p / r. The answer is 1.05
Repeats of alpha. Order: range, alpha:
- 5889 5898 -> -2.6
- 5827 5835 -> -16.4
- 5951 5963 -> -15.3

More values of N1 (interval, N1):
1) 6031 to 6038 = 6032.86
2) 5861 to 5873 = 5869.80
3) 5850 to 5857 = 5856.30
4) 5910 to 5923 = 5914.57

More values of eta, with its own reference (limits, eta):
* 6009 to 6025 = -0.007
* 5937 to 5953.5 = 0.005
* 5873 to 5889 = -0.001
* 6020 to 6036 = -0.015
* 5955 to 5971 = 0.020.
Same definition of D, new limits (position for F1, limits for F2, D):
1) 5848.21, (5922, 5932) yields 1.048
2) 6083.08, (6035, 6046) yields 1.064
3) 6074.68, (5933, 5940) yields 1.054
